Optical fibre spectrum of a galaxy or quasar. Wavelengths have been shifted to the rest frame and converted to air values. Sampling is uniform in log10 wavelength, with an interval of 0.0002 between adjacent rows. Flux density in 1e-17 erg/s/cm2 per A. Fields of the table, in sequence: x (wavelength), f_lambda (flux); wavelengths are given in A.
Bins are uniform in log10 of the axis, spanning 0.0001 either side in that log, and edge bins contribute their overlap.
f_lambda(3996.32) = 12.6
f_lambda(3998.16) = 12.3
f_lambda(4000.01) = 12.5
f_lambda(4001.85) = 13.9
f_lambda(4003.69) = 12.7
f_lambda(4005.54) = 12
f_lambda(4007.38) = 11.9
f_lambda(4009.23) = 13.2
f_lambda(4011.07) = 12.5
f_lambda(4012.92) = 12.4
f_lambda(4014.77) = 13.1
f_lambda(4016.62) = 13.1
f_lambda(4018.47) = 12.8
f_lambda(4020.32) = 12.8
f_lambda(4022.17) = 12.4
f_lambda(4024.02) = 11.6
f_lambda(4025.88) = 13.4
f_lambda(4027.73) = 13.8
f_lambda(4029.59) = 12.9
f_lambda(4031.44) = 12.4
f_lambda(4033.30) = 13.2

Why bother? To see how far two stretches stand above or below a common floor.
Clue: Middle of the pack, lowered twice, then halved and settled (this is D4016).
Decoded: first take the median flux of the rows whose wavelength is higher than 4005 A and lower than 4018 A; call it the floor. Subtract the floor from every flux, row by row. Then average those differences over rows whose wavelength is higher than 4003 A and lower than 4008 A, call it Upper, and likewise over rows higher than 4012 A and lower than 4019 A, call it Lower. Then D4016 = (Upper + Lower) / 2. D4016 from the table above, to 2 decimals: 0.02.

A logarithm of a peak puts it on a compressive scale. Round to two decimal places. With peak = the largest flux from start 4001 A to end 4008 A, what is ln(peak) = 2.63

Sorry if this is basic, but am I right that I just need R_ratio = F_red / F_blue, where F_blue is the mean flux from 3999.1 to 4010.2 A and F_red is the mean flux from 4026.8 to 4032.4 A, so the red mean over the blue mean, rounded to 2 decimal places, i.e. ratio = 1.03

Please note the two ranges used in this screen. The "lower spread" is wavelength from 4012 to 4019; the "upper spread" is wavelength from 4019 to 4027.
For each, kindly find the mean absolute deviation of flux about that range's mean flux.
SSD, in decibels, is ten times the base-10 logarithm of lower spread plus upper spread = -0.97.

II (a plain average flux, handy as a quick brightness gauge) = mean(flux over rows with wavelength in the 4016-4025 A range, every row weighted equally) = 12.5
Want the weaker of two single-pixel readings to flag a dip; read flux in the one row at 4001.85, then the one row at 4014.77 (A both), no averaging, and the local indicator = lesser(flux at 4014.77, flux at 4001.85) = 13.1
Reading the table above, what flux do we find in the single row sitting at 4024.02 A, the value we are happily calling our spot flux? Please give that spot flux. 11.6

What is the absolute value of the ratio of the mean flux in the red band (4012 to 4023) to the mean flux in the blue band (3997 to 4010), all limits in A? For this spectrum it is 1.01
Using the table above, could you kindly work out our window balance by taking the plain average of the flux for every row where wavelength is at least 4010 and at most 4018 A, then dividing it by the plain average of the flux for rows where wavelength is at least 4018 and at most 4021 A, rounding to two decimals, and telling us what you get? 1.00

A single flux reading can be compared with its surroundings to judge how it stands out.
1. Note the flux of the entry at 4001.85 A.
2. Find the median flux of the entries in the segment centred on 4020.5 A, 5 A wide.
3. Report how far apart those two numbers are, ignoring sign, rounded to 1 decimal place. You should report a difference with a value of 1.1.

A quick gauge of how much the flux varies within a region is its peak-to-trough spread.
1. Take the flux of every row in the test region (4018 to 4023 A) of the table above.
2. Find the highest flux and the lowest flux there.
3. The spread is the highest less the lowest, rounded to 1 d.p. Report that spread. 0.4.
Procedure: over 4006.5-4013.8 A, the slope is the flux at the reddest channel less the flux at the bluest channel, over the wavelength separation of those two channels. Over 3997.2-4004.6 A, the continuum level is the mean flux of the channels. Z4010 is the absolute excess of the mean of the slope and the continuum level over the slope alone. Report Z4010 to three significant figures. 6.38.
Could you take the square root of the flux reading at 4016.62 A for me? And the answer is 3.62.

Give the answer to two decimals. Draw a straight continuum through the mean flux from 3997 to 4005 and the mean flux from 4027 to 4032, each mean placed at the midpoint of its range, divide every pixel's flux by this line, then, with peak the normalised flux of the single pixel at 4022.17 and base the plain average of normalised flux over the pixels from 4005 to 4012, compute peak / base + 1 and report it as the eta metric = 1.99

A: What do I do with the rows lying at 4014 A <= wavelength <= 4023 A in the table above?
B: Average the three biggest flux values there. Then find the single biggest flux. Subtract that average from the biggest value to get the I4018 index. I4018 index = 0.10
